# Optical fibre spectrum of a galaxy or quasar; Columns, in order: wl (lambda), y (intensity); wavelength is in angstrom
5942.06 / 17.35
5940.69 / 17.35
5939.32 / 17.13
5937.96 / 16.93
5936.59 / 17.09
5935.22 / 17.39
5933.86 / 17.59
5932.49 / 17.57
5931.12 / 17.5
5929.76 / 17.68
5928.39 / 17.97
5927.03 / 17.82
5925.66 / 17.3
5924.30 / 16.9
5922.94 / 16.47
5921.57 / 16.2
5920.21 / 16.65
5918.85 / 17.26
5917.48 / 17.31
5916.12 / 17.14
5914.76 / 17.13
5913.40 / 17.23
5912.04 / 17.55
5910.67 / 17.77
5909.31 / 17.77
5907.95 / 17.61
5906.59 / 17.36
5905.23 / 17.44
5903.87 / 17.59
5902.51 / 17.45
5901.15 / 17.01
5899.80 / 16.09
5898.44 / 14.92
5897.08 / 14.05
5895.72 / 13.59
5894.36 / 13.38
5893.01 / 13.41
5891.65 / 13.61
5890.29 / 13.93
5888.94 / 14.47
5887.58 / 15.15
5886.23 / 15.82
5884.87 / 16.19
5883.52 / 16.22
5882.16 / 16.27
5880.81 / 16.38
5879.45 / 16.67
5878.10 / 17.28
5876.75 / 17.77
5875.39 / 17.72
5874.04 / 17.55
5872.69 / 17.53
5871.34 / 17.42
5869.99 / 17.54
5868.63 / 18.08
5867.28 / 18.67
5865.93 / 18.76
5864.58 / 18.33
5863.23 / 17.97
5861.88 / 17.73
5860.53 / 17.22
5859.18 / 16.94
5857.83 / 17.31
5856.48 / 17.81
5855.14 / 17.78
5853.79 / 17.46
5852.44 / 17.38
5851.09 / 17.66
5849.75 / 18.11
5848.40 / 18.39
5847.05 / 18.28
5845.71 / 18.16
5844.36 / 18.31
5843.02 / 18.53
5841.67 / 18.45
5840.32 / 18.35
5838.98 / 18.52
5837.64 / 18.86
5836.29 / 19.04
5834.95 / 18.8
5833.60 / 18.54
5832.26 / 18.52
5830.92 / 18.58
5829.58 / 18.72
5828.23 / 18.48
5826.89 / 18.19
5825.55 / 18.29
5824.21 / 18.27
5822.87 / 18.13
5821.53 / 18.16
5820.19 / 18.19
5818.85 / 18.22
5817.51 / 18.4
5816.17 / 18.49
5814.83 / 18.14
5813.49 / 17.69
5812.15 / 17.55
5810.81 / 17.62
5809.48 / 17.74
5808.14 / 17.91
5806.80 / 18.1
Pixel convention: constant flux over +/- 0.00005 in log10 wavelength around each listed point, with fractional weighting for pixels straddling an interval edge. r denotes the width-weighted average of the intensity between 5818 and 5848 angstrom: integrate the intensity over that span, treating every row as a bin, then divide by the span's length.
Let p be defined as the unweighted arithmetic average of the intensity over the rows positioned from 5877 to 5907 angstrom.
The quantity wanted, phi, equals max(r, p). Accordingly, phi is 18.4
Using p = 15.6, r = 18.4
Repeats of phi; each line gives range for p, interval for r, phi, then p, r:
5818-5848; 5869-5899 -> 18.4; 18.4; 15.8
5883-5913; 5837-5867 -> 18.0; 15.8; 18.0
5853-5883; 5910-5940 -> 17.6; 17.6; 17.3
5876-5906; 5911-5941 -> 17.2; 15.7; 17.2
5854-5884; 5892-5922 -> 17.5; 17.5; 16.4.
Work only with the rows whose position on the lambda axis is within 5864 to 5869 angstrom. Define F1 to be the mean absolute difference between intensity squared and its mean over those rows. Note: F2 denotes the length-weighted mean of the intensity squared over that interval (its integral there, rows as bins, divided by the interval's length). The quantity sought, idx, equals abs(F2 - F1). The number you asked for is 333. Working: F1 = 9.4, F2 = 342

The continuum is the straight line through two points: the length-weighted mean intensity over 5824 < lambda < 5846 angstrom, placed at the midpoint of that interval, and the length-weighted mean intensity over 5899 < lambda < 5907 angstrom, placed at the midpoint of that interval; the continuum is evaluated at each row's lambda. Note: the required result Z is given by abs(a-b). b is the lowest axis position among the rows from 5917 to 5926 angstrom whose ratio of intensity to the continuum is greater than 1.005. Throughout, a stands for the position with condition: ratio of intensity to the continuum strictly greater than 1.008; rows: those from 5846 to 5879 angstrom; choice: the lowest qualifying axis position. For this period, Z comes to 69.1 angstrom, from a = 5848.40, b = 5917.48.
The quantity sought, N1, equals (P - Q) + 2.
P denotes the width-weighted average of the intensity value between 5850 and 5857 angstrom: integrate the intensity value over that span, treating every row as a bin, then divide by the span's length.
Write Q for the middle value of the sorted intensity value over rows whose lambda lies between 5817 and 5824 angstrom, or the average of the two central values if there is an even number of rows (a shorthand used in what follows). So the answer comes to 1.5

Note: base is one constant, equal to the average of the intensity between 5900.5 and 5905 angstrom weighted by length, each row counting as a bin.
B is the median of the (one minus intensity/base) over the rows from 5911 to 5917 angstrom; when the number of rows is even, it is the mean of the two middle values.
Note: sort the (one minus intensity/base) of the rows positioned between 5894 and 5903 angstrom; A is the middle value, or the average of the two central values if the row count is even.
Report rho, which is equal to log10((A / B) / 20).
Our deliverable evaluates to -0.14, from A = 0.140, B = 0.010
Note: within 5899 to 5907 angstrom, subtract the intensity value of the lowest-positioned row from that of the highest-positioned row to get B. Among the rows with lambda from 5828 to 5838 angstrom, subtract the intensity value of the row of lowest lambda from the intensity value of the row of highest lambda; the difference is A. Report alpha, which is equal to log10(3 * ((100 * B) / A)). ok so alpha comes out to 3.0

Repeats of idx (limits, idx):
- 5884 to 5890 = 218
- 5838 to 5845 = 338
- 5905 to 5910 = 303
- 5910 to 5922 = 284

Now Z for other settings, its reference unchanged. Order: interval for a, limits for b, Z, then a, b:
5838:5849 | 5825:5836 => 13.4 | 5843.02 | 5829.58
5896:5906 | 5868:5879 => 33.9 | 5902.51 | 5868.63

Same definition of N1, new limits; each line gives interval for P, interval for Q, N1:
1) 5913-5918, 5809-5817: 1.5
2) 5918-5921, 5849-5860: 1.4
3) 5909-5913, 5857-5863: 2.4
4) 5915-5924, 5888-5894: 5.1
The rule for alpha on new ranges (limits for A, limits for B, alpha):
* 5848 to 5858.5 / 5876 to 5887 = 2.7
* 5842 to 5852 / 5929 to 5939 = 2.4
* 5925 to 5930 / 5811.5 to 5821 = 2.7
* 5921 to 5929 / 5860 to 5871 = 1.7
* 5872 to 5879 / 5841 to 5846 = 2.5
